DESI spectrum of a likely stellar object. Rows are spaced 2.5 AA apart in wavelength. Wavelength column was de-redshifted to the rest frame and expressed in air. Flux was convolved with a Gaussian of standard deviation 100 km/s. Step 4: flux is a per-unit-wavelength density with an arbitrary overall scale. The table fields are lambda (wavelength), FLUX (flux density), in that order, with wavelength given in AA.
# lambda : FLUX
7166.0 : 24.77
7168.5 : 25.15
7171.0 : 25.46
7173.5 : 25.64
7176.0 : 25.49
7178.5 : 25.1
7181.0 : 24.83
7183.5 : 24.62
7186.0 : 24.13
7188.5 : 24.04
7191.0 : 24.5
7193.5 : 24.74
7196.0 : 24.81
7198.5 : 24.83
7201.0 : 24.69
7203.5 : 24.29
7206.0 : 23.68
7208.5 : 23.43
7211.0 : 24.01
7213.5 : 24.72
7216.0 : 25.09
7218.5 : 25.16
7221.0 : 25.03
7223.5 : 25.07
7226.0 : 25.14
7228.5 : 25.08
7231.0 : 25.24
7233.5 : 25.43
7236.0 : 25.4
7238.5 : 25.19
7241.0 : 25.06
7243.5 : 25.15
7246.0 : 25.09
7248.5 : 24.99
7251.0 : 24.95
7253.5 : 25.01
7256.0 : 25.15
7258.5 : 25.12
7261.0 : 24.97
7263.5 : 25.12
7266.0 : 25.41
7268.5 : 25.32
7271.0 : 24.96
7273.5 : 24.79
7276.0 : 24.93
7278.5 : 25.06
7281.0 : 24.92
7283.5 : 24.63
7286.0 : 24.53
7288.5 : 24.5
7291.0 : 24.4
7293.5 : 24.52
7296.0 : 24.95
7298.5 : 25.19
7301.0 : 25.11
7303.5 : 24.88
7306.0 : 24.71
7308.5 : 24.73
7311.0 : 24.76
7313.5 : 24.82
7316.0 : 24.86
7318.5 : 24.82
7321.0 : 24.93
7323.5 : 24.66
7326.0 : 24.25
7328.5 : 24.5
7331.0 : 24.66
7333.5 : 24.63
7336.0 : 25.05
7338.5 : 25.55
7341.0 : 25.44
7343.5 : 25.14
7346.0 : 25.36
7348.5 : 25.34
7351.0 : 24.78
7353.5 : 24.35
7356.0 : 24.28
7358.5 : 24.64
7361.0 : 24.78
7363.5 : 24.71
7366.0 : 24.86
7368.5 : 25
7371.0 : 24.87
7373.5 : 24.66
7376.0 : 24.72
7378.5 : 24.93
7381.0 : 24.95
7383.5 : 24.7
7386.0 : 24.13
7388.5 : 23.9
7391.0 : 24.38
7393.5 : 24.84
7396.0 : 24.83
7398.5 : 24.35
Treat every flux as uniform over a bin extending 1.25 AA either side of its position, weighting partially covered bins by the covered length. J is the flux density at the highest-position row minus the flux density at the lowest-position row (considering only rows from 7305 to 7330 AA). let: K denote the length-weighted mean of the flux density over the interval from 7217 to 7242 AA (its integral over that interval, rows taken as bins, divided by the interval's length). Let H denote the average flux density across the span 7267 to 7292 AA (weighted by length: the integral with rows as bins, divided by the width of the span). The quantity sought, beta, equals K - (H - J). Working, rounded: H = 24.8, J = -0.21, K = 25.2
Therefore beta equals 0.16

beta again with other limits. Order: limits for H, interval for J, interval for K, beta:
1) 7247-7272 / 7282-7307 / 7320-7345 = -0.14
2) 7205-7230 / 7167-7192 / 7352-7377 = -0.62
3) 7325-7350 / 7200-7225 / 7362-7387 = 0.14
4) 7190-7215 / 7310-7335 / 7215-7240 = 0.68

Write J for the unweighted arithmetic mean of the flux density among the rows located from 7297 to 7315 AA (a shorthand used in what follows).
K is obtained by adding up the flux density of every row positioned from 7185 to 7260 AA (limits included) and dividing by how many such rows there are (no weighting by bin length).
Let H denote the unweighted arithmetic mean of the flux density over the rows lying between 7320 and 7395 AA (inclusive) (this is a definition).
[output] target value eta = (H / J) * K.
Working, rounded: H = 24.8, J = 24.9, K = 24.8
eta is 24.7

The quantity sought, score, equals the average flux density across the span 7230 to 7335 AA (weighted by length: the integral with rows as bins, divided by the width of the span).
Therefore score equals 24.9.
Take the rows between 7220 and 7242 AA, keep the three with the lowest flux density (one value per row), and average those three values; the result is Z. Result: 25.1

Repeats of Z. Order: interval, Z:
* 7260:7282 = 24.9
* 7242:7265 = 25.0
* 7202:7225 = 23.7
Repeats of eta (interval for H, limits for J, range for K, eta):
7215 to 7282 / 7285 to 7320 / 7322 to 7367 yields 25.2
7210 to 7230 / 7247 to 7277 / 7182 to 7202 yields 24.4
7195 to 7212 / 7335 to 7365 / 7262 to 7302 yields 24.2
